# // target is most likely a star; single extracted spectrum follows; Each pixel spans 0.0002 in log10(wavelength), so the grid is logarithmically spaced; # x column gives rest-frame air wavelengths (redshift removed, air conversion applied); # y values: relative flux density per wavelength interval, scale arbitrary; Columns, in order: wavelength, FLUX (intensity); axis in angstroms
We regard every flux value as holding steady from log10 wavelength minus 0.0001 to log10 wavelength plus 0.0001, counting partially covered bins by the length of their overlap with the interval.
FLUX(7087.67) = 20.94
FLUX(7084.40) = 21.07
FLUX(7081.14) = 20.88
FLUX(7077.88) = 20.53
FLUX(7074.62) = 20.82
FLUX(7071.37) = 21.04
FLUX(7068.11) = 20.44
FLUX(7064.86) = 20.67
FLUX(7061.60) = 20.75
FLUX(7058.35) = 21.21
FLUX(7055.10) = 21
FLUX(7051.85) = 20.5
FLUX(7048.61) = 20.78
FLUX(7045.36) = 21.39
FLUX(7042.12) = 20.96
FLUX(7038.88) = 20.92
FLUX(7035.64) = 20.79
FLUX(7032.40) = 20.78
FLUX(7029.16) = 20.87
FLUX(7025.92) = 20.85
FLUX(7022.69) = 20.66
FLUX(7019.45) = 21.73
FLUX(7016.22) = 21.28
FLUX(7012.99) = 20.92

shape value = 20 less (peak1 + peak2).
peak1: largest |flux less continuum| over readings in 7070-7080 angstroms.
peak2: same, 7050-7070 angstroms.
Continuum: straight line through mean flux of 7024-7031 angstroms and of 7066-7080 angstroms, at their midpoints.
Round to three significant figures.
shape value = 19.2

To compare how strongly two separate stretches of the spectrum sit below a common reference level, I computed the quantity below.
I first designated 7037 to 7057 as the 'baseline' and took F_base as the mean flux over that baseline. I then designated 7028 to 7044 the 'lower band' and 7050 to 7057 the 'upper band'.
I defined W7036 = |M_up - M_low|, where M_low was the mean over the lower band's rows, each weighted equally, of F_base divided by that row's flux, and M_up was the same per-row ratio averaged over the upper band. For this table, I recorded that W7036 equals 0.0056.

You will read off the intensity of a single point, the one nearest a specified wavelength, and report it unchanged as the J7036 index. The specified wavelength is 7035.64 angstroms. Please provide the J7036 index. 20.79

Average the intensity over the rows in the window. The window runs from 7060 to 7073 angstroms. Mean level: 20.7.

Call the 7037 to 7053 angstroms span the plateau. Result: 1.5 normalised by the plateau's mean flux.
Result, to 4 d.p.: 0.0717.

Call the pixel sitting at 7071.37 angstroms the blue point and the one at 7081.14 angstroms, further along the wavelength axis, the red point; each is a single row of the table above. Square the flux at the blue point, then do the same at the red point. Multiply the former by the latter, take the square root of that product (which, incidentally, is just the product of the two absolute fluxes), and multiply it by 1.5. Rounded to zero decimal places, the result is 659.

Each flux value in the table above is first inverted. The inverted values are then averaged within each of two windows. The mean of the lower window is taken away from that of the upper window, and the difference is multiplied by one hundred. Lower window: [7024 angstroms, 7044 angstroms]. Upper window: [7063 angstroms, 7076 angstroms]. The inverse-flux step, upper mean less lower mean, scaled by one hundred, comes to 0.028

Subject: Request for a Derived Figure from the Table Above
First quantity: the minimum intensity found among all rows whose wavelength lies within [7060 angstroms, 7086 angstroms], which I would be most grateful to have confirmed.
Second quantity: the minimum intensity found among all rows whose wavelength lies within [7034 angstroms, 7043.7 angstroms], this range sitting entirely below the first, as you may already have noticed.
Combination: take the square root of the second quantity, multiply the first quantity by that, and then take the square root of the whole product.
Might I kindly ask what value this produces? 9.65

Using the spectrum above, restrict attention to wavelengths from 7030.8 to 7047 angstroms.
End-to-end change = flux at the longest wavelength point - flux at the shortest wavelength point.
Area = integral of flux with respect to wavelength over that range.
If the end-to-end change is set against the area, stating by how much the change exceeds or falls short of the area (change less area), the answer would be -339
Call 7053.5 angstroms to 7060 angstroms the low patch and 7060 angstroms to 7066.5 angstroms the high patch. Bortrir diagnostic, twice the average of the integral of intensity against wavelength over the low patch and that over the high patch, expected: 272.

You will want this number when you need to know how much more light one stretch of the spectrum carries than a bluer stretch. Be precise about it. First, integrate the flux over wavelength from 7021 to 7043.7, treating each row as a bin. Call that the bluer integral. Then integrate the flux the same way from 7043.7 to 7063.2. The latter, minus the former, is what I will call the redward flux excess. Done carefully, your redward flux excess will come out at -64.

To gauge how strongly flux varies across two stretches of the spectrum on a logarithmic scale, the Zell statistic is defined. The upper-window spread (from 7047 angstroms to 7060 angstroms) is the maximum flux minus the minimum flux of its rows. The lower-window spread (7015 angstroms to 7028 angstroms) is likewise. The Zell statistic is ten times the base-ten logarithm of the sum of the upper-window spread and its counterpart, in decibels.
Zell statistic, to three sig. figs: 2.50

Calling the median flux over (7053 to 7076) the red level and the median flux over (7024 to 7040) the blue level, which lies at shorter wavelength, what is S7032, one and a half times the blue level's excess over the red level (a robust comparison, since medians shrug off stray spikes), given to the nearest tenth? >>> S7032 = 0.0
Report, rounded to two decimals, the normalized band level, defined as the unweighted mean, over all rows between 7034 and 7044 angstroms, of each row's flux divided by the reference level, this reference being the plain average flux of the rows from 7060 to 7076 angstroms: 1.01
